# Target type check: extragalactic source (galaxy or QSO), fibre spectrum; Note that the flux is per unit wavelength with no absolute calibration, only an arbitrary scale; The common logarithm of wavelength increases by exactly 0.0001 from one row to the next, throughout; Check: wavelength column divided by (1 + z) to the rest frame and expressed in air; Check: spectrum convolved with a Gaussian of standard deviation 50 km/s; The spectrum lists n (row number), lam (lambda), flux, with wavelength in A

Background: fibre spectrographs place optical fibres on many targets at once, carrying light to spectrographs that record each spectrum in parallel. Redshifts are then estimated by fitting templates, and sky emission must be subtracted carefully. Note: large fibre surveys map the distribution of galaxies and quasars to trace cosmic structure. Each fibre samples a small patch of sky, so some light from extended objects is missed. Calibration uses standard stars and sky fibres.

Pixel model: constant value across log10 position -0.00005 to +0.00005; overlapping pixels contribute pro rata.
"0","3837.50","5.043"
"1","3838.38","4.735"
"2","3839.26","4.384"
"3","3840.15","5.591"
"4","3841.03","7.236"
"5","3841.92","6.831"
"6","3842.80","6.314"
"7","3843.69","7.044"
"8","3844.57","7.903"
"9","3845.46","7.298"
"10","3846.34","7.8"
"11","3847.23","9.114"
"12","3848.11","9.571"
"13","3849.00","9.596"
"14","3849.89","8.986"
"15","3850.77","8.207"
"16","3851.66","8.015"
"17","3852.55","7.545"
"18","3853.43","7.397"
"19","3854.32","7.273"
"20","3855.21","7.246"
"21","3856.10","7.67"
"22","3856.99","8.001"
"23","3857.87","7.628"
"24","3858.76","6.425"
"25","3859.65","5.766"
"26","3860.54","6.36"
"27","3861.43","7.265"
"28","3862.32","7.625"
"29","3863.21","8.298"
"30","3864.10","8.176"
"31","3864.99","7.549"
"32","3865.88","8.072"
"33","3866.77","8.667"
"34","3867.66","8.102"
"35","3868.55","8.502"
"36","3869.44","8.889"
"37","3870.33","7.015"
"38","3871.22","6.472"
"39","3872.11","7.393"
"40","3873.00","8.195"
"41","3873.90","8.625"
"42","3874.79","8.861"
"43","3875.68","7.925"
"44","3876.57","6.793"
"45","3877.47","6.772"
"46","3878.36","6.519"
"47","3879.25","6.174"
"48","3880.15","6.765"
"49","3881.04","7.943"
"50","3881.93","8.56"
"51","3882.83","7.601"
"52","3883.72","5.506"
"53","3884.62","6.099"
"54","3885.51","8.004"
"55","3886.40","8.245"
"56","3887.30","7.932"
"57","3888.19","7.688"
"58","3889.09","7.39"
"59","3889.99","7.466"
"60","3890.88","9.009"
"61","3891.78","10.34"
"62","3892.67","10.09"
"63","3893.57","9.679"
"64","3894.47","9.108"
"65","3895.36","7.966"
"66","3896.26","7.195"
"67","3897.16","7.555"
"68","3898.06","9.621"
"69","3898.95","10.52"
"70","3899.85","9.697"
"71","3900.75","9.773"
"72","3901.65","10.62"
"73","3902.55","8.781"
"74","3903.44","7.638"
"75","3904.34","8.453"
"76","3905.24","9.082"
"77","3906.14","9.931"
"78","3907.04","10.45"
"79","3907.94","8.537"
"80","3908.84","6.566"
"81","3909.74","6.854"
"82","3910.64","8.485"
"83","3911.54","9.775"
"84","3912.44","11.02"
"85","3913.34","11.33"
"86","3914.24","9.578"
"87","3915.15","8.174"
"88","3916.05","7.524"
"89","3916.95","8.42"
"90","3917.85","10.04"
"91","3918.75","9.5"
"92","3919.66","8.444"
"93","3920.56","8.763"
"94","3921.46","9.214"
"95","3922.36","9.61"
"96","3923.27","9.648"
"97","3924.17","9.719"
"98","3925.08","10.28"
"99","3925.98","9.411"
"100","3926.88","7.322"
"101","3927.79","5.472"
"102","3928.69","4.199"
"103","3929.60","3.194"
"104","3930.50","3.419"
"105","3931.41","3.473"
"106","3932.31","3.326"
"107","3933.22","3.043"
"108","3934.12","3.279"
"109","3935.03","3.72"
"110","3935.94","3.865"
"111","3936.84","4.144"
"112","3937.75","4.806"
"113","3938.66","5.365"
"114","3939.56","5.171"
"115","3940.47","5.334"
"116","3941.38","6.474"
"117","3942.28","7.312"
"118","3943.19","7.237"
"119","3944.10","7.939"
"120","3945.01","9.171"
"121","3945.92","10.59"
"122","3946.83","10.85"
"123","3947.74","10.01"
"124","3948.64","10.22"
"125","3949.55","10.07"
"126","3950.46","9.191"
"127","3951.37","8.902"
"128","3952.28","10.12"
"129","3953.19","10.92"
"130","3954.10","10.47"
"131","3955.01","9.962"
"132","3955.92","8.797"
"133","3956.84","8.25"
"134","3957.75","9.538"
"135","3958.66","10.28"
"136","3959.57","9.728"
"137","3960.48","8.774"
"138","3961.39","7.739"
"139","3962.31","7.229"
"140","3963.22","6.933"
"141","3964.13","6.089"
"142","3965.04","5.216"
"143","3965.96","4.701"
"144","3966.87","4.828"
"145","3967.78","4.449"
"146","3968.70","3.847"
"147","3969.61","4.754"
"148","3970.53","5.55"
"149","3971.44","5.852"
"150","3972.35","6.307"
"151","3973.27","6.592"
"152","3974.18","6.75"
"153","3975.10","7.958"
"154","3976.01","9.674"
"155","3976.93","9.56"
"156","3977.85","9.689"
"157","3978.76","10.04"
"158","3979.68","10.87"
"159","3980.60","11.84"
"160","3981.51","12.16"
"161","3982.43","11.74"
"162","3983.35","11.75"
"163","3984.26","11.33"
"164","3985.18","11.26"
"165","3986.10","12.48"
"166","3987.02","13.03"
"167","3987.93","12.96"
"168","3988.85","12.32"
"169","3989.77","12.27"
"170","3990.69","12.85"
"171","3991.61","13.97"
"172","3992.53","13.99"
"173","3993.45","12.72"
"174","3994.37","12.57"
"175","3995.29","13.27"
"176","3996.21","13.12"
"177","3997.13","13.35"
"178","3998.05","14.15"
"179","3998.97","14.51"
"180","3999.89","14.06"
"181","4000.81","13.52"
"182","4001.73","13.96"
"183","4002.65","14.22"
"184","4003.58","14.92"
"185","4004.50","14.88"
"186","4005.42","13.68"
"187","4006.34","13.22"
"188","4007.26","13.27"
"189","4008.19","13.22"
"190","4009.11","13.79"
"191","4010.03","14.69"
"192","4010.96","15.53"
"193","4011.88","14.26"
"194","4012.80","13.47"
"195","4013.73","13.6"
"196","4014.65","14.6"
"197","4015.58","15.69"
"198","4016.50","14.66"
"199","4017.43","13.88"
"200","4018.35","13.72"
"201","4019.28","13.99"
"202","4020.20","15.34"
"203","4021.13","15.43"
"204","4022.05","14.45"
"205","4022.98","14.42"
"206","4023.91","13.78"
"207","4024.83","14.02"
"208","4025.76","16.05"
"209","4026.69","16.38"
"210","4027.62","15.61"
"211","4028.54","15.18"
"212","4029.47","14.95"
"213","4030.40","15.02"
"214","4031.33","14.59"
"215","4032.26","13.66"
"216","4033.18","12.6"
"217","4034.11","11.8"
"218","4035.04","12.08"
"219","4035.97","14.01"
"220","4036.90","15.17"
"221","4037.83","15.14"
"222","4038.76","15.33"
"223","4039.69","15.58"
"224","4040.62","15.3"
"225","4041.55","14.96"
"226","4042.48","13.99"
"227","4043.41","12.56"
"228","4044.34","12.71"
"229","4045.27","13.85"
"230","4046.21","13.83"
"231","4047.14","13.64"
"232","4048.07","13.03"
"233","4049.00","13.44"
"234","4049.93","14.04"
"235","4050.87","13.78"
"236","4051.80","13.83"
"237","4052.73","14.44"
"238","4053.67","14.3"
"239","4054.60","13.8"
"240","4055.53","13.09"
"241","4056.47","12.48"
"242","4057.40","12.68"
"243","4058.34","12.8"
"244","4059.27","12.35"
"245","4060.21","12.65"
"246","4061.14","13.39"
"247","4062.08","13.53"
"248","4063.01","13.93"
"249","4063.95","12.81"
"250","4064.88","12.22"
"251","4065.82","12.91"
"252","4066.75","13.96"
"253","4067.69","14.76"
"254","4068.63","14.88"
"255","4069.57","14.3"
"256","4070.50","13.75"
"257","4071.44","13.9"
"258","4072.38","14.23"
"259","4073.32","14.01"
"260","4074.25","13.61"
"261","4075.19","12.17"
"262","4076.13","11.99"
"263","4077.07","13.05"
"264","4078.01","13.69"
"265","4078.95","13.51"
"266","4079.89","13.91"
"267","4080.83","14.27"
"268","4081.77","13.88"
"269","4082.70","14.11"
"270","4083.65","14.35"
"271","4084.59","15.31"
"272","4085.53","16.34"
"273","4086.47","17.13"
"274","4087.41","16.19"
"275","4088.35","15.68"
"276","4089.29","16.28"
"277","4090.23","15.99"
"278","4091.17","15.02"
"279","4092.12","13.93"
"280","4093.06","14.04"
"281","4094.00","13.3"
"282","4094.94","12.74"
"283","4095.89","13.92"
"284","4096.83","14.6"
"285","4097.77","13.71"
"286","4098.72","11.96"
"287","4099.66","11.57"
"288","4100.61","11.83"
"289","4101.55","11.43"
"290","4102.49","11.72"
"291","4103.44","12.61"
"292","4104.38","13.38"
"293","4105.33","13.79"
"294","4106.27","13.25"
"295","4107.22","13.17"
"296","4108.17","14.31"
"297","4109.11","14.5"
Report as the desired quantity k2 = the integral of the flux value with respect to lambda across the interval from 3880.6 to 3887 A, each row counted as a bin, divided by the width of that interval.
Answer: 7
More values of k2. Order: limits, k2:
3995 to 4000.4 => 14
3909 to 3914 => 9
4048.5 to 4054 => 14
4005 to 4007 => 13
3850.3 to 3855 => 8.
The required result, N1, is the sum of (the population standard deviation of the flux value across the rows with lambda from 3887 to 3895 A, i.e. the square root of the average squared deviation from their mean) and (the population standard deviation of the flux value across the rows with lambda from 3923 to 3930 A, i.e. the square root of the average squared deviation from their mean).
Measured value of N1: 3.7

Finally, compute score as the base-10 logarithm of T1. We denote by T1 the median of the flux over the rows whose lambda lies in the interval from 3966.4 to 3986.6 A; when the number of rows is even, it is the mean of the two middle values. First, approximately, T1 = 10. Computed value 0.98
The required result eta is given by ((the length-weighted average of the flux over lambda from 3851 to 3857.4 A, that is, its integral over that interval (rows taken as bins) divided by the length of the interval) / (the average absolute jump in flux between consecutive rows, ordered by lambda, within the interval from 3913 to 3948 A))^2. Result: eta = 117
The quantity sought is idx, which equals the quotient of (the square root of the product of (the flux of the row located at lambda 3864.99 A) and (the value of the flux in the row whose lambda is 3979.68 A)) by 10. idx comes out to 0.91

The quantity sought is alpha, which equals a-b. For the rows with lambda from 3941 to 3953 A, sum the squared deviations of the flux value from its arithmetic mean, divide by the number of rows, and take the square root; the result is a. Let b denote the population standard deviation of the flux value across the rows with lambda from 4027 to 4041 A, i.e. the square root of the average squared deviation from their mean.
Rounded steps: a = 1.37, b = 1.24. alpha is 0.13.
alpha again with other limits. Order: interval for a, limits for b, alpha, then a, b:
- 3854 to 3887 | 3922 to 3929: -1.24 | 0.89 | 2.13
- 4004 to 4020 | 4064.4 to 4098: -0.44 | 0.75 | 1.19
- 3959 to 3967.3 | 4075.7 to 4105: 0.14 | 1.66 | 1.52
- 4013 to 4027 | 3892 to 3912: -0.32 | 0.87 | 1.19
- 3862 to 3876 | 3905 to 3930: -1.24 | 0.65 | 1.89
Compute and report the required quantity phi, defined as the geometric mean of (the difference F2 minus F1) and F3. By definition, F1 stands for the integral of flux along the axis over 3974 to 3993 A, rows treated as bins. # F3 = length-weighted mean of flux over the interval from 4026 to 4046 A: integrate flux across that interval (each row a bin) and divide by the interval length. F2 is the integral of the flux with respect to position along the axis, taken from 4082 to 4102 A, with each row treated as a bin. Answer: 31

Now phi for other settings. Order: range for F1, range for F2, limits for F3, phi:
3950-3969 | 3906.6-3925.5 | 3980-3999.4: 17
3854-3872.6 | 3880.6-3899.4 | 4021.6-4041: 15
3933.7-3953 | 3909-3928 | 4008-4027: 20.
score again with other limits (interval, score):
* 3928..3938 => 0.54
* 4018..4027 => 1.16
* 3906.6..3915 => 0.98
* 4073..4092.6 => 1.15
